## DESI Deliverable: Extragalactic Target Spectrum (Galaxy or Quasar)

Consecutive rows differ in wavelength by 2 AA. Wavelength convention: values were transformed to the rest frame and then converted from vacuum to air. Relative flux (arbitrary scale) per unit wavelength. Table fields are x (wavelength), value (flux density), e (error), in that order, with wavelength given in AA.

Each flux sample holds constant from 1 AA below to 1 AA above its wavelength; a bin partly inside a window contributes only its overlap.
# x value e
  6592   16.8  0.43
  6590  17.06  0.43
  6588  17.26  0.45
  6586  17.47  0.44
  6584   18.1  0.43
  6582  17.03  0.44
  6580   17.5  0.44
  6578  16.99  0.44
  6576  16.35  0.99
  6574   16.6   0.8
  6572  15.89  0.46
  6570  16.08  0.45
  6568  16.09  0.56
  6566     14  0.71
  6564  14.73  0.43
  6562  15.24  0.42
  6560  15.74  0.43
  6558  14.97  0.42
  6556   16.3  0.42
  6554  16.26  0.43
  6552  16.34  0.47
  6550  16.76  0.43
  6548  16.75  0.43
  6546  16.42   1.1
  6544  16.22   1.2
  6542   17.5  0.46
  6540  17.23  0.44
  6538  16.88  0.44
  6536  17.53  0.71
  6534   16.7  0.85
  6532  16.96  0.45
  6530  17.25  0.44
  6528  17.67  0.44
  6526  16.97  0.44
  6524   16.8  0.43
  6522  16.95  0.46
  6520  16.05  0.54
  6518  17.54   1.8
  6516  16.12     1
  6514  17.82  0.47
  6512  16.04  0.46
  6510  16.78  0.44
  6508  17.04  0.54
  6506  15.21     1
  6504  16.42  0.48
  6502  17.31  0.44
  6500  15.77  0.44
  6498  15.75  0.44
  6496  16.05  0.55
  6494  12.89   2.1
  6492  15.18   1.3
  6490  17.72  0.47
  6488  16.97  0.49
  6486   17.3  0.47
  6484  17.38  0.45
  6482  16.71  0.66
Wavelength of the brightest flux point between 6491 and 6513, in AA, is 6502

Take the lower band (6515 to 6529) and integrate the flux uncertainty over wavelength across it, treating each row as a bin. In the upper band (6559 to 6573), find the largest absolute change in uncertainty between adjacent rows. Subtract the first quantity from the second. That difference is -9.9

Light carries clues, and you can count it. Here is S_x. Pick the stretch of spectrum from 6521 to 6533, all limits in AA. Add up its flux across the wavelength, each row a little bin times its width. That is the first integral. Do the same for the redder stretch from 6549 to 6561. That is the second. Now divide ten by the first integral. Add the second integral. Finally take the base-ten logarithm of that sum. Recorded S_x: 2.29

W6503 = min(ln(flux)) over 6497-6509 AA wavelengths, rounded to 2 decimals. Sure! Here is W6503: 2.72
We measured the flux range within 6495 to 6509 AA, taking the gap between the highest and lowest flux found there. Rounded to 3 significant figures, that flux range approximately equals 2.10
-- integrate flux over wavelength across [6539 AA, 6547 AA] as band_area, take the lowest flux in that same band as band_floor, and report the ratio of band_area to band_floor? 8.31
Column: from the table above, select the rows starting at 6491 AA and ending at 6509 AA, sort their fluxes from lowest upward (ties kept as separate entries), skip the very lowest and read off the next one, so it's 15.18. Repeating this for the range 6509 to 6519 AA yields 16.12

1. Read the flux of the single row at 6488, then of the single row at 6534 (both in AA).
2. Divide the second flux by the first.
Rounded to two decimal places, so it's 0.98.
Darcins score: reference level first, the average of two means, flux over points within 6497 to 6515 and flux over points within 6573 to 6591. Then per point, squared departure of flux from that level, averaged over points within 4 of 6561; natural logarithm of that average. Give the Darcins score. 1.0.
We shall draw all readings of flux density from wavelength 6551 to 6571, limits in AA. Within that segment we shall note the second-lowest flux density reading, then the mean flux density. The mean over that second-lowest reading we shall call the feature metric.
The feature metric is 1.057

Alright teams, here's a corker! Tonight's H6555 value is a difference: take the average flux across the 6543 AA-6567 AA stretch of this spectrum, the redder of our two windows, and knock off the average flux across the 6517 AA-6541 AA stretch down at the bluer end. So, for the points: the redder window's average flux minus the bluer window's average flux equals -1.2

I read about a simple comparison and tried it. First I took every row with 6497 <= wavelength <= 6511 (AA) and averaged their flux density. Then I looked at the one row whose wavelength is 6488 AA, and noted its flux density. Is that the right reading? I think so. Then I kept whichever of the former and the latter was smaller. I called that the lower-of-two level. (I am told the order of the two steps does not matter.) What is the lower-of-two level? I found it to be 16.33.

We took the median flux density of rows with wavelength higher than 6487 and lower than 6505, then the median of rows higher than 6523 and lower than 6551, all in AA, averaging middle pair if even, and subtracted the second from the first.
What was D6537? -0.87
